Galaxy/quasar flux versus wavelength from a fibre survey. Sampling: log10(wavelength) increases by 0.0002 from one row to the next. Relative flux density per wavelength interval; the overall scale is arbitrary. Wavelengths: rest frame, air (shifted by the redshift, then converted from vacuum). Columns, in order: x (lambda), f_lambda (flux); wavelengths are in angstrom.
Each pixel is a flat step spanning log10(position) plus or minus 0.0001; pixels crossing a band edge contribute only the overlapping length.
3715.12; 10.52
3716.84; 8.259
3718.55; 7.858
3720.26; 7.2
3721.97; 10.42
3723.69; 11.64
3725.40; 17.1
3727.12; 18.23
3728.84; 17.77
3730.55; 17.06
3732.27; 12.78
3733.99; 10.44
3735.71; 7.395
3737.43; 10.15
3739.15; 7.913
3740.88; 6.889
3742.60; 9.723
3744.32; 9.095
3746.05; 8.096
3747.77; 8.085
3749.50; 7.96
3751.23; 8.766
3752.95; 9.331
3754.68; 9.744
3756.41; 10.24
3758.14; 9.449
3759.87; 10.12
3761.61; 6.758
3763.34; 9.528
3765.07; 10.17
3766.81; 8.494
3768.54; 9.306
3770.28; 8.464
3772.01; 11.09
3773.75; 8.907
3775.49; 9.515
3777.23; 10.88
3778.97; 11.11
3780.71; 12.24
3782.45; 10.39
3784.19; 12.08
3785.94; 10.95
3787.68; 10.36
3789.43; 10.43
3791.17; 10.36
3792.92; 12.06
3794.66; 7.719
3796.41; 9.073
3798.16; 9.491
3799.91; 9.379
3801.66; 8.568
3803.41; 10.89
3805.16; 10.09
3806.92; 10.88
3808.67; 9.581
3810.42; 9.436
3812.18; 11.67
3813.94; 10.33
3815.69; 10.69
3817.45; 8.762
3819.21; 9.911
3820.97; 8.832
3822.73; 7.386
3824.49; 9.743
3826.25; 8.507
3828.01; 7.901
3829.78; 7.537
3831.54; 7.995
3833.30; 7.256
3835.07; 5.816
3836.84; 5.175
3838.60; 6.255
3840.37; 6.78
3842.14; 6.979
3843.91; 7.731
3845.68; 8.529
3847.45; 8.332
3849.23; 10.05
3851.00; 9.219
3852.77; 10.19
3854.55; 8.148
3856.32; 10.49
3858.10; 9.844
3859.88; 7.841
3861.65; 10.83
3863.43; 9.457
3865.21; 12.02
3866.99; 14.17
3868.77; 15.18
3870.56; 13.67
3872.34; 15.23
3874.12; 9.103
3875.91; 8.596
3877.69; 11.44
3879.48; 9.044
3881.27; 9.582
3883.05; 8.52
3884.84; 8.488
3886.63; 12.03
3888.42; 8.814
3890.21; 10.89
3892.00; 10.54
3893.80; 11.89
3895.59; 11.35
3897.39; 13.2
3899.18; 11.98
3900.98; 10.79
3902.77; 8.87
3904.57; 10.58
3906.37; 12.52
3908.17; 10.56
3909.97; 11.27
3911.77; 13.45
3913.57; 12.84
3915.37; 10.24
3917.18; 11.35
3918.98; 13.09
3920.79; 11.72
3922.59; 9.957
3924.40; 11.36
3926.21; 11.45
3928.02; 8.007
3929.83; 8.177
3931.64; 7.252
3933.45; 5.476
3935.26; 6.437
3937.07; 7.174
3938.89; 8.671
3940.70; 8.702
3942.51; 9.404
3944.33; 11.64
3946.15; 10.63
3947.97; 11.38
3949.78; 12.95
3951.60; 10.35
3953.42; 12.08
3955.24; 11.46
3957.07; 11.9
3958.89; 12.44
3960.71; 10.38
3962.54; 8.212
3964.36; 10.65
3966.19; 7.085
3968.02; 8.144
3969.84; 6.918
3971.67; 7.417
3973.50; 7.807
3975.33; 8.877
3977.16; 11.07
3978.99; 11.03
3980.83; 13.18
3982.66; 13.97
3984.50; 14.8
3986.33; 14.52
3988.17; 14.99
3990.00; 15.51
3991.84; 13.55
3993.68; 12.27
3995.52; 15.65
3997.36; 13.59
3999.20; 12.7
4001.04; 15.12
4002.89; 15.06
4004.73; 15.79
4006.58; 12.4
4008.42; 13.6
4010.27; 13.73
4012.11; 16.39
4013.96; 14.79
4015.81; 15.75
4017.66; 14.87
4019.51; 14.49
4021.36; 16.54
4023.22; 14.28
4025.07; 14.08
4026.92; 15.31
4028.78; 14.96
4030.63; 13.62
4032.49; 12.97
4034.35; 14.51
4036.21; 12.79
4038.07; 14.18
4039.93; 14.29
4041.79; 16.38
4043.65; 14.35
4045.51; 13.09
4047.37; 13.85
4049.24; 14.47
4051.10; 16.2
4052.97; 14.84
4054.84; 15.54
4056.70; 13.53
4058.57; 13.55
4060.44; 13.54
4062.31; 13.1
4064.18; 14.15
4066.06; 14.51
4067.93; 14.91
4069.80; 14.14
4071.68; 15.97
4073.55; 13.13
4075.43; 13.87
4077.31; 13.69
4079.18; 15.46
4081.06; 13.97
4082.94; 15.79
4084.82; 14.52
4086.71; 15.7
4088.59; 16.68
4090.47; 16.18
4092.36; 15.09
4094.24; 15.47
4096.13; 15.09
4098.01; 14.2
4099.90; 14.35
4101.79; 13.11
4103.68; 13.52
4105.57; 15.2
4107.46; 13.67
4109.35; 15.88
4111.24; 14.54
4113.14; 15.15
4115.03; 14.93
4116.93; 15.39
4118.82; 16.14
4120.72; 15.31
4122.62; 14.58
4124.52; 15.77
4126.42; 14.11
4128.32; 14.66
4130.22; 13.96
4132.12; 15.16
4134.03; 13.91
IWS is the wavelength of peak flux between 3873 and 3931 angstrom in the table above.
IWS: 3911.77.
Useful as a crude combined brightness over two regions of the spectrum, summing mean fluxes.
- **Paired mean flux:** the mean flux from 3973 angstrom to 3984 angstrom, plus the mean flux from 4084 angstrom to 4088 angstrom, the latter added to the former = 26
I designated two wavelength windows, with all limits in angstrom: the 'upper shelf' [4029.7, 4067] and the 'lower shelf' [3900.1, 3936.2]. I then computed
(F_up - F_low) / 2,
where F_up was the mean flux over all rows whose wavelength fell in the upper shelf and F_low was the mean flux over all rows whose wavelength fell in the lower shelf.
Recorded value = 2.0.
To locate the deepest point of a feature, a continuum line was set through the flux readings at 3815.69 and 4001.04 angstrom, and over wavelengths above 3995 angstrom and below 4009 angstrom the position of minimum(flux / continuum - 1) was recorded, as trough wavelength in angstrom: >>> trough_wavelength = 4006.58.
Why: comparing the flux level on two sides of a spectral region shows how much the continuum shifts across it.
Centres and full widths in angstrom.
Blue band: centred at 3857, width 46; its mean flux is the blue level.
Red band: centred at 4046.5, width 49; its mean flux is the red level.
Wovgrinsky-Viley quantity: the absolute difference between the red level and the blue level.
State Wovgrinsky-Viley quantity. 4.7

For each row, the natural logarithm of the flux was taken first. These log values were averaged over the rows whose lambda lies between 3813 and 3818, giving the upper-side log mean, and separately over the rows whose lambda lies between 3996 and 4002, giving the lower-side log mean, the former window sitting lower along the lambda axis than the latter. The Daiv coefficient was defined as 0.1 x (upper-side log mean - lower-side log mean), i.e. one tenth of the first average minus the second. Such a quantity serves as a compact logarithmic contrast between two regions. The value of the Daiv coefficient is -0.033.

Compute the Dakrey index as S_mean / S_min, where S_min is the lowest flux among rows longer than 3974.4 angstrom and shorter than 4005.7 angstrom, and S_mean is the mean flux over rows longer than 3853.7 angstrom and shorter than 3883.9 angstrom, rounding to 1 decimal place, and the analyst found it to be 1.2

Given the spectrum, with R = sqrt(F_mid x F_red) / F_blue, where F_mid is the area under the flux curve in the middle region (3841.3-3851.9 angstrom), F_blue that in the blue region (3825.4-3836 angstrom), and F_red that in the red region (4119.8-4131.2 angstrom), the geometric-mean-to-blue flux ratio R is 1.5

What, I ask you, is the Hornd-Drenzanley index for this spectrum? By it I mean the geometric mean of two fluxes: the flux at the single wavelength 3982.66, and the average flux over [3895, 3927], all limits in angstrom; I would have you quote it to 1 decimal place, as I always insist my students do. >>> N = 12.7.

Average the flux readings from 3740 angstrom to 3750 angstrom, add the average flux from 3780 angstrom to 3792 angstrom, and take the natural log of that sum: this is 3.0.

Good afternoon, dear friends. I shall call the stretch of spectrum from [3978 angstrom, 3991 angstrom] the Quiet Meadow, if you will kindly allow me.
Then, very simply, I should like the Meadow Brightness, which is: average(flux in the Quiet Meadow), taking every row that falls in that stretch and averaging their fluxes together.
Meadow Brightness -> 14.0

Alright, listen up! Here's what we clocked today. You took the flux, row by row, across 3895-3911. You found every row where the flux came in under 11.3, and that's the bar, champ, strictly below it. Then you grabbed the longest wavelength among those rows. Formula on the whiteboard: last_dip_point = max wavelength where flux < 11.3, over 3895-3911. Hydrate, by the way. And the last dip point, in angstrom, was 3909.97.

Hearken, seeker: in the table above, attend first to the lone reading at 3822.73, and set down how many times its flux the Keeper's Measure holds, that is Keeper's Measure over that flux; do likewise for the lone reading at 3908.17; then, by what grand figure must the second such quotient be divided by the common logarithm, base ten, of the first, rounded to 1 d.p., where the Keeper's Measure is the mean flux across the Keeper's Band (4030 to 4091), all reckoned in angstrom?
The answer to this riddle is 4.7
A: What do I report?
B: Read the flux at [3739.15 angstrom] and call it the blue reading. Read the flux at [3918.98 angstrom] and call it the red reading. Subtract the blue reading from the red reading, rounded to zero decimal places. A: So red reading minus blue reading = 5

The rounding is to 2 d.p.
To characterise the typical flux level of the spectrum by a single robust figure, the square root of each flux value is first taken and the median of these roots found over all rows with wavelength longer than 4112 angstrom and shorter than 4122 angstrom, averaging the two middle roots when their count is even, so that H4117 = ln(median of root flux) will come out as 1.36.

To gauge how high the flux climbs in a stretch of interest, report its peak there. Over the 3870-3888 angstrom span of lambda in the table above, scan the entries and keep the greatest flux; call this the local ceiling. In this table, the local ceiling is 15.23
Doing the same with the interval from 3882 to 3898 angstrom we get 13.2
